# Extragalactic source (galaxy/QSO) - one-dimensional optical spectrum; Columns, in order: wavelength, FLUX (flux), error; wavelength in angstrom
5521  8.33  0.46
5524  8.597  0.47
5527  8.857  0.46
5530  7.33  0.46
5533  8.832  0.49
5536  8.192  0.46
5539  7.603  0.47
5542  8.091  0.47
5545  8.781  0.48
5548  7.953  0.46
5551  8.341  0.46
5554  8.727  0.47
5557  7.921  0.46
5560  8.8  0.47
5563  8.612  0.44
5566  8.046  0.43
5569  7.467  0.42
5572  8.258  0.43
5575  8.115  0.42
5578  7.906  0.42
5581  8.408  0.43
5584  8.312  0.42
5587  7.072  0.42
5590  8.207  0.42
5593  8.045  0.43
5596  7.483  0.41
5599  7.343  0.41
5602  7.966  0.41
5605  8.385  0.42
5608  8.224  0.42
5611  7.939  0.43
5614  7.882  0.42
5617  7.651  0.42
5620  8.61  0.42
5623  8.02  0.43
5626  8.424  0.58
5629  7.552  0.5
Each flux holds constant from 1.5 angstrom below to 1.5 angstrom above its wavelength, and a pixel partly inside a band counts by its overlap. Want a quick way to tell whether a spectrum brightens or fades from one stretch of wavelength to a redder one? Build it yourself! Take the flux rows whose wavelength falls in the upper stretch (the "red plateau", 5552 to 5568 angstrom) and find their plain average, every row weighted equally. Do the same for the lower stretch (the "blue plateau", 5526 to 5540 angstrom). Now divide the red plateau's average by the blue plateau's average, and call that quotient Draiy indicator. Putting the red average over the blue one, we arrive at 1.03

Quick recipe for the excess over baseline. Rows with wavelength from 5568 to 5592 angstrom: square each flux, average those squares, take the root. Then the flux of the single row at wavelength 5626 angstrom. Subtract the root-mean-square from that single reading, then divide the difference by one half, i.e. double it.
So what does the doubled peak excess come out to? 0.9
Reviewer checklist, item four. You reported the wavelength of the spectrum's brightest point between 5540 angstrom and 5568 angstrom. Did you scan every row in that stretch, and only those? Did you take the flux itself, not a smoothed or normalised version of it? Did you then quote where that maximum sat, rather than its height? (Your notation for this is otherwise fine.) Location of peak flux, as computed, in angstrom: 5560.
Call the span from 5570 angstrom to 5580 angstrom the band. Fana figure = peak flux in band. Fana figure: 8.258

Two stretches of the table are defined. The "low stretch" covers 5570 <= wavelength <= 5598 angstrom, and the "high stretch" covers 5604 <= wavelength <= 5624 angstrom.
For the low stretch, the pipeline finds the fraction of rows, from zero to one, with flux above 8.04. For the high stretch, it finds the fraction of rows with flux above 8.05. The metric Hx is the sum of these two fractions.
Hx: 1.10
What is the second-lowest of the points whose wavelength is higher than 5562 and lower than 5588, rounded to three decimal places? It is 7.467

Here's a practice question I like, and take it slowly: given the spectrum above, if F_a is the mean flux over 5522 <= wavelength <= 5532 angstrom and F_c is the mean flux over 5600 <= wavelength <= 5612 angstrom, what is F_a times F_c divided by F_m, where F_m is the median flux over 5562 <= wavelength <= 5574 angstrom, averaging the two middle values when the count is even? 8.2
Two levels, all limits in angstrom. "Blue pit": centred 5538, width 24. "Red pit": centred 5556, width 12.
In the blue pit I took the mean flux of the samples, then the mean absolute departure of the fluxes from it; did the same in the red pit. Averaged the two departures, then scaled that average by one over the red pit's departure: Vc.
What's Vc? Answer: 1.23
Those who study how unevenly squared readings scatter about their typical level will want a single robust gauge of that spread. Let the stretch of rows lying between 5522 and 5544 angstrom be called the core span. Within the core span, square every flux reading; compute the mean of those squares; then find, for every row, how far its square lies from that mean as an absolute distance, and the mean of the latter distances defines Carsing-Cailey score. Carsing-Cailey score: 7.7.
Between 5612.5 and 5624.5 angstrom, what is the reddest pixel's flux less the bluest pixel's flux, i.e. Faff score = 0.1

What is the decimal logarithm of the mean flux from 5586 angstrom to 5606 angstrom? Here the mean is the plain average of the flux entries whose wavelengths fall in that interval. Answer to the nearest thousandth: 0.891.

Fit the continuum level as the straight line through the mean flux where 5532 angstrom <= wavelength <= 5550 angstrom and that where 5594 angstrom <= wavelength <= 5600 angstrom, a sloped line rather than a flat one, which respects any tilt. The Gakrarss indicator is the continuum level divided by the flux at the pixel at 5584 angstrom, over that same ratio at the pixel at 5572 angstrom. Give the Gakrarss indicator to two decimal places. 0.97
